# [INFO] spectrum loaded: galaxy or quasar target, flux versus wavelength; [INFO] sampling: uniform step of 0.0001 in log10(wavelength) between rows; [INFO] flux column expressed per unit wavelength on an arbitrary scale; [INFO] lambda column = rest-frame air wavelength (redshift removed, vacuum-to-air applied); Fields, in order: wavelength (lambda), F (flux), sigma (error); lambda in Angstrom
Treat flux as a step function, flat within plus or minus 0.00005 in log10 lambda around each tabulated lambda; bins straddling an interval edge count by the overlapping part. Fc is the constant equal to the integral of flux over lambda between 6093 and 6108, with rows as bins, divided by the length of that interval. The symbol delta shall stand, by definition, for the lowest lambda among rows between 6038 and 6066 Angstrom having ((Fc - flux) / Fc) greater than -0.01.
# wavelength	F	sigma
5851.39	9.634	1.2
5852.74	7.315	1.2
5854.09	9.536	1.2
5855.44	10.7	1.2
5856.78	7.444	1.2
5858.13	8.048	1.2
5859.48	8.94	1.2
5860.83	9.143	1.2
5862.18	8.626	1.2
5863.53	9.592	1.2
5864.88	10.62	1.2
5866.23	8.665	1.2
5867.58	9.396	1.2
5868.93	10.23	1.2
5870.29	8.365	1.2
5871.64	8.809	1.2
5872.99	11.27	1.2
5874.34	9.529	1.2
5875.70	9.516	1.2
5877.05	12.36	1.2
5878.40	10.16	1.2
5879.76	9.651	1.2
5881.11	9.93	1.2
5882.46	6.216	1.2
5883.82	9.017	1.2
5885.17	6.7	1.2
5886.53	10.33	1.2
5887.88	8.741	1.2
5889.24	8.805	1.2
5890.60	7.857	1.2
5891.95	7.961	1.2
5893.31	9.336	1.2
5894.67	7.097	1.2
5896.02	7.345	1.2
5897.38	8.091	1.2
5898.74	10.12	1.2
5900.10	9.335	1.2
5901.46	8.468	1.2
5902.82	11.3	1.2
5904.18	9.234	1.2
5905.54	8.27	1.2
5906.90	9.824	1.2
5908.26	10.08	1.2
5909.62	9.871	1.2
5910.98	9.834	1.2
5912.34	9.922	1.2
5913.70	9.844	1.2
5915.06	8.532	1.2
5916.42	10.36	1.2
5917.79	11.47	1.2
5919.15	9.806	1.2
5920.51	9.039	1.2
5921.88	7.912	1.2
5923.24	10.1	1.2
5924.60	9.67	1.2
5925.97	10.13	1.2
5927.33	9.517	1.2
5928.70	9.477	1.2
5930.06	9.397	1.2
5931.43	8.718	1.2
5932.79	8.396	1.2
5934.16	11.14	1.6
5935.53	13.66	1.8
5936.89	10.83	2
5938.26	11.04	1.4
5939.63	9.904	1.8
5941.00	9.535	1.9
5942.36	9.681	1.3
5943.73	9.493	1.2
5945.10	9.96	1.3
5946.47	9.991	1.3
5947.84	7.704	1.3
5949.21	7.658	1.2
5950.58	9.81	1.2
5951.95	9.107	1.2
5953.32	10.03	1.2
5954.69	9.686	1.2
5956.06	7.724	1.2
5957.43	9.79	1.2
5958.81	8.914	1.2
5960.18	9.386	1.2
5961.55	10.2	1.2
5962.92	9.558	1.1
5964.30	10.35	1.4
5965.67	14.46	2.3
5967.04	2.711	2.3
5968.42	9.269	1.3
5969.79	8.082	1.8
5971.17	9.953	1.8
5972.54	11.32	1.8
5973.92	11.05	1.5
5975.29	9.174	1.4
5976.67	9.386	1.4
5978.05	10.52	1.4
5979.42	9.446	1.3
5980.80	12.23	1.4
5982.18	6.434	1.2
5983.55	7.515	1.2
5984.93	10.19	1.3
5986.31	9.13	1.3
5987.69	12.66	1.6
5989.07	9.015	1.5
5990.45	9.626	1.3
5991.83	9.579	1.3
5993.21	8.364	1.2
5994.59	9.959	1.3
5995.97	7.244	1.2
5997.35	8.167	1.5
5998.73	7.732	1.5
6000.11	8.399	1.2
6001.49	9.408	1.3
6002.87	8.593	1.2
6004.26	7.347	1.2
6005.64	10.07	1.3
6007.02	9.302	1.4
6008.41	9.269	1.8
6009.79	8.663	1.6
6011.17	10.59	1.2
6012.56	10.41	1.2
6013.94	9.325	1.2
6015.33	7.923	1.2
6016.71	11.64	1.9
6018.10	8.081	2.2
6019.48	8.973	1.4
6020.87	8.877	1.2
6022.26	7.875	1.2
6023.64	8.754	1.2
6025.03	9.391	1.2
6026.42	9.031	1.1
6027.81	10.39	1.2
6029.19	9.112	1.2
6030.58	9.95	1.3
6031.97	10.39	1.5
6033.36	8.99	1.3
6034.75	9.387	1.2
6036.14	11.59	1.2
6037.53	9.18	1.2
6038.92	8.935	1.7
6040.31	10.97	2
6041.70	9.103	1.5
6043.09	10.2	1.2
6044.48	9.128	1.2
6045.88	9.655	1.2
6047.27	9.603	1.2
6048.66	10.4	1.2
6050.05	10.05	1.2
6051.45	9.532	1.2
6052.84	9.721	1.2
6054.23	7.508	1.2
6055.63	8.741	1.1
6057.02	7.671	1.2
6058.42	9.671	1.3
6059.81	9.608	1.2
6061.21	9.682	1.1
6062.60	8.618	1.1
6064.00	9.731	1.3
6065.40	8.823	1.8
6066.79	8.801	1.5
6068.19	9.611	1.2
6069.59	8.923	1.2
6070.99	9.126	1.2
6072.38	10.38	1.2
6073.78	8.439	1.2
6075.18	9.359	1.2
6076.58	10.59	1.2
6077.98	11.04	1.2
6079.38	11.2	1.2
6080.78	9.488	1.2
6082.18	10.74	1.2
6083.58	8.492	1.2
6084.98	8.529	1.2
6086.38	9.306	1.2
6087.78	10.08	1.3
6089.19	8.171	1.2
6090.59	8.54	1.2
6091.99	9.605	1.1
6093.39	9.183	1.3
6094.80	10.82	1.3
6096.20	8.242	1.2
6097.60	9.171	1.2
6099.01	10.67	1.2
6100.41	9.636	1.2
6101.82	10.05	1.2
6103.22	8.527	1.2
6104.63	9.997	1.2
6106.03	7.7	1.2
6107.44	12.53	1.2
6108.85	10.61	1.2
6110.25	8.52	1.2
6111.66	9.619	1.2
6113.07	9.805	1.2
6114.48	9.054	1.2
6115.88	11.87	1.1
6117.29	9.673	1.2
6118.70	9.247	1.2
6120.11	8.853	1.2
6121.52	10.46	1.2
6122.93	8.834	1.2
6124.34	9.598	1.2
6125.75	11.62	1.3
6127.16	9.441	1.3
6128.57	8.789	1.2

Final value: 6038.92 Angstrom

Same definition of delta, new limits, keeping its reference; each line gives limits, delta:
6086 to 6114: 6086.38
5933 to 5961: 5941.00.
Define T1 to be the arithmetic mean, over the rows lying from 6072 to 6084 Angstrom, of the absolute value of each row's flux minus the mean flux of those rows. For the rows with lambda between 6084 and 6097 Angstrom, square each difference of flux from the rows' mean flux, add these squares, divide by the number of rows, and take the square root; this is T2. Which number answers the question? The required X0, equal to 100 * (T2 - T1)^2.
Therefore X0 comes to 0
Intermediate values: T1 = 0.91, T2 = 0.84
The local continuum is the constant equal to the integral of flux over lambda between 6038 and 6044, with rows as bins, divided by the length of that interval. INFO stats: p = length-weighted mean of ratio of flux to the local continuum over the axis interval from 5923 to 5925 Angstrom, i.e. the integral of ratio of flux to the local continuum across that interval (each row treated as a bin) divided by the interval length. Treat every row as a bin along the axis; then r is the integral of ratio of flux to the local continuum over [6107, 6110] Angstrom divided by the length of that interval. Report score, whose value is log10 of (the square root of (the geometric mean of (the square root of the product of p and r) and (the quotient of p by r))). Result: -0.005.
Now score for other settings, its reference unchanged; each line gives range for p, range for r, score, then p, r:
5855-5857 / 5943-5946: -0.008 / 0.95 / 1.00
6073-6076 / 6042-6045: -0.013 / 0.92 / 0.99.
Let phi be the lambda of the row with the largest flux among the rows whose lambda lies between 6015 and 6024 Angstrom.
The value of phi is 6016.71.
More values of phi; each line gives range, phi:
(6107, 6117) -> 6107.44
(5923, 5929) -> 5925.97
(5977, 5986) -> 5980.80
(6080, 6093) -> 6082.18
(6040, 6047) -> 6040.31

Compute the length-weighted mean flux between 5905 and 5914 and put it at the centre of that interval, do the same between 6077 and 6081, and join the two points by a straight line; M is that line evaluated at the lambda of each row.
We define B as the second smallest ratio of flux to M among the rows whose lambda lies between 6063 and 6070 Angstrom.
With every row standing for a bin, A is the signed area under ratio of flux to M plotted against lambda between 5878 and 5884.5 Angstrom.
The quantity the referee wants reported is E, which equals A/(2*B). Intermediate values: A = 6.11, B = 0.83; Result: 3.7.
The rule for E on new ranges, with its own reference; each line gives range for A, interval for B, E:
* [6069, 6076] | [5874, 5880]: 3.0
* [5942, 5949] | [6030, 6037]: 3.6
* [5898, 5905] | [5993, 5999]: 4.6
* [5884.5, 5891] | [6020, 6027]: 3.4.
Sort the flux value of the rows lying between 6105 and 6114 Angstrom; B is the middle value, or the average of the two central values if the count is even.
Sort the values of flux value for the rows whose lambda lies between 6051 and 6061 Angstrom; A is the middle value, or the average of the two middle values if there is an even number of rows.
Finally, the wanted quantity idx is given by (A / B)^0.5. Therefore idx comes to 0.99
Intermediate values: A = 9.5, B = 9.7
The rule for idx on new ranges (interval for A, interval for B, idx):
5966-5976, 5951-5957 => 0.99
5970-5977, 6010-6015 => 0.98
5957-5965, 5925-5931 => 1.01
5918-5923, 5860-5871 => 0.99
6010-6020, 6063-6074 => 1.02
